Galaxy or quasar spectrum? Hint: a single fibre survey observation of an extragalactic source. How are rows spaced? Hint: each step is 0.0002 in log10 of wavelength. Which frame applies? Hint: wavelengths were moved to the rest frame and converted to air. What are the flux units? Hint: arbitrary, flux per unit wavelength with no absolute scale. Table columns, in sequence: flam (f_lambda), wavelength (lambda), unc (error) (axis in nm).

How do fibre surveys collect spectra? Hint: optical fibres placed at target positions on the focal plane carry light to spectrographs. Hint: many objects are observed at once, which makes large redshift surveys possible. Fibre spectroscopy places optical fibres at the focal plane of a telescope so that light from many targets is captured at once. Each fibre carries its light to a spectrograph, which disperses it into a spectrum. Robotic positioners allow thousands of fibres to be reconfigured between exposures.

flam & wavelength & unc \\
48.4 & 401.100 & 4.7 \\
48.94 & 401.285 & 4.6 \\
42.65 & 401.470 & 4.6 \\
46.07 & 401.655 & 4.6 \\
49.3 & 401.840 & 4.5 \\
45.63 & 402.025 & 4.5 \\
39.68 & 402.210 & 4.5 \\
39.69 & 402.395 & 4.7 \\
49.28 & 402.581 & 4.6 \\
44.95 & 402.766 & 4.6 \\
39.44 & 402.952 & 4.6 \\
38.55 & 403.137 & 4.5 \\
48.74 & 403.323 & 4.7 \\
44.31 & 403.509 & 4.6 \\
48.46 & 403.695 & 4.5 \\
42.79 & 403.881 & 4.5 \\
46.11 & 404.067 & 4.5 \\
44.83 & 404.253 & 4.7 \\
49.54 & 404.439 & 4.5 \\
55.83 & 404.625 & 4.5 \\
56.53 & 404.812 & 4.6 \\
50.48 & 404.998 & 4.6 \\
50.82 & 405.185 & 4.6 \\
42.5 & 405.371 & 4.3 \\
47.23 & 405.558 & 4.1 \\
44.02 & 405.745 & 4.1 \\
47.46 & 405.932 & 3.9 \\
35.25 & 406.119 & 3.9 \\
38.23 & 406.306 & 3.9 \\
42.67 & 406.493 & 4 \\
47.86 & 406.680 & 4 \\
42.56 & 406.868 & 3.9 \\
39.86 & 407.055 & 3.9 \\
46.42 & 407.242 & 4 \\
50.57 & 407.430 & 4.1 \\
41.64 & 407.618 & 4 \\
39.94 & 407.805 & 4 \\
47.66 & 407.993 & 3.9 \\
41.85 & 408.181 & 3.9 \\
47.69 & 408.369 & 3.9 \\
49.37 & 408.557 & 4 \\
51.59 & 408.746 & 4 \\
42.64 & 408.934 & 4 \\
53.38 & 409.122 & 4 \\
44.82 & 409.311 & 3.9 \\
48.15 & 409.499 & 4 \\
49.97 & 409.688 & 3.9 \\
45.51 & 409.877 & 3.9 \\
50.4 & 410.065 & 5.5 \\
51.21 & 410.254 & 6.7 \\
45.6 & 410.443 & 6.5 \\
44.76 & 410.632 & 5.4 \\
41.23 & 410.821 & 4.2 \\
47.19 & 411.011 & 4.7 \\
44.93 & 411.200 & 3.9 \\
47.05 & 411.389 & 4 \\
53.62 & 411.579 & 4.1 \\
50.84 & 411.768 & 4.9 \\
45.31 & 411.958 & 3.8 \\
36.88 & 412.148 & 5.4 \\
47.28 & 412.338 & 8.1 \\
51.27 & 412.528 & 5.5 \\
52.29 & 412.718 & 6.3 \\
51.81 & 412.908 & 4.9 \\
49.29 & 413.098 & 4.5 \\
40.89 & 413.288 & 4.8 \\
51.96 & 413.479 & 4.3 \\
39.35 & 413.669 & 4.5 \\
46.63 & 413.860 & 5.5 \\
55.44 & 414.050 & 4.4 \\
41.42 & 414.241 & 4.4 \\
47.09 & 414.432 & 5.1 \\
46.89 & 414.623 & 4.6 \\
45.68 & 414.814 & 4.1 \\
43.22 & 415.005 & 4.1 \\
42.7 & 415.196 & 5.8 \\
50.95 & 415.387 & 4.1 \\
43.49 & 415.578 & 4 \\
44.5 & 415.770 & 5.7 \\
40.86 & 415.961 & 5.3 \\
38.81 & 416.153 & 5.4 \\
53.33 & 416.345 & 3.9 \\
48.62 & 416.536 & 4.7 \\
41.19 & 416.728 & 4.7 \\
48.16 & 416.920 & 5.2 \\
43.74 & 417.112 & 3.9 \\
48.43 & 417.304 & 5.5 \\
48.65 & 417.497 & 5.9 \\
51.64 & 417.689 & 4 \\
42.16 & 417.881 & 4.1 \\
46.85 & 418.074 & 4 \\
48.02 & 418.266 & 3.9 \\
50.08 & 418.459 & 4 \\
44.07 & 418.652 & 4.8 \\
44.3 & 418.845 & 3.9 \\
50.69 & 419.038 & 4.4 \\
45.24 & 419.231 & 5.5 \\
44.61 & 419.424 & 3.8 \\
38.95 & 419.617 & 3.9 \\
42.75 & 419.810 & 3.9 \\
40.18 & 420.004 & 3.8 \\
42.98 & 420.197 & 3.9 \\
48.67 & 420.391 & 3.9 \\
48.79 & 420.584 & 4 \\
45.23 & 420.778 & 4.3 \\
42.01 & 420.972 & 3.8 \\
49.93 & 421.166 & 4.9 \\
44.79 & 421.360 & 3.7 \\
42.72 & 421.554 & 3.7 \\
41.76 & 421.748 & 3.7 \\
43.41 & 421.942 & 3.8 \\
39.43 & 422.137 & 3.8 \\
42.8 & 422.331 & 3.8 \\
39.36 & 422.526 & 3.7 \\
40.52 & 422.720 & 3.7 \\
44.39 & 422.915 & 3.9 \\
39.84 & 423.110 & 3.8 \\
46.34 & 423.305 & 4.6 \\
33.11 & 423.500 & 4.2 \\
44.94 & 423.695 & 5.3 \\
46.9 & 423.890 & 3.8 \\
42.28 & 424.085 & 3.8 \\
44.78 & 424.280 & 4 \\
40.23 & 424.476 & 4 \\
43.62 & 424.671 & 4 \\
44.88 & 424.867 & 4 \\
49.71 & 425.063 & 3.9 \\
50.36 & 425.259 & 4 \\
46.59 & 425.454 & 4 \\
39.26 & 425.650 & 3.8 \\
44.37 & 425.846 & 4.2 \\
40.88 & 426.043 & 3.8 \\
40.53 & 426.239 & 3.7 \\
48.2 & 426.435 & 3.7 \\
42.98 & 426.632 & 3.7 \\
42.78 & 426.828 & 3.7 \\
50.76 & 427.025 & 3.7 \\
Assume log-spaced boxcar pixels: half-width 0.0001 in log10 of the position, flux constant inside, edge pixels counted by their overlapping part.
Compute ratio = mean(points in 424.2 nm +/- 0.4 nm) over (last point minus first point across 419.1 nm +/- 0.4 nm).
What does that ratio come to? 140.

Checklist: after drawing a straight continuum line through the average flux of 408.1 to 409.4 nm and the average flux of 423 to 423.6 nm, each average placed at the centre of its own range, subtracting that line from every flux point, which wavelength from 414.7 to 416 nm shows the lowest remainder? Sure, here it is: 415.961 nm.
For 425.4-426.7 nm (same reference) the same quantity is 425.650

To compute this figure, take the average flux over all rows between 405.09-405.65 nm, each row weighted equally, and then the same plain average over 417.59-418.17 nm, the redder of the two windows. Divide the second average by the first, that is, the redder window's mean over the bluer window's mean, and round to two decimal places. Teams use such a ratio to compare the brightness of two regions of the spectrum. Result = 1.00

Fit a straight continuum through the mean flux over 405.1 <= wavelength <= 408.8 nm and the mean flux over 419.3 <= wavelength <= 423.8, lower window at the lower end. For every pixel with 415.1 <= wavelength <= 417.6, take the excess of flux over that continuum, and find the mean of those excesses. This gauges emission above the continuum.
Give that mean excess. 2.1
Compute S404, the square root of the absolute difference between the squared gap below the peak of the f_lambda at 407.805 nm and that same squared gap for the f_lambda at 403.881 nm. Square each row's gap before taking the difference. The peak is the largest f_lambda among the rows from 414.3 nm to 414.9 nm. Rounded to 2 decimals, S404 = 5.71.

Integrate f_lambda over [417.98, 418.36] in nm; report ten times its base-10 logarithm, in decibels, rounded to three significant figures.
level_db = 12.6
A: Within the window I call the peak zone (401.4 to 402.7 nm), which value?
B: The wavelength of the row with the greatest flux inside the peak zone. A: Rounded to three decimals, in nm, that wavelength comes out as 401.840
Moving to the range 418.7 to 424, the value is 419.038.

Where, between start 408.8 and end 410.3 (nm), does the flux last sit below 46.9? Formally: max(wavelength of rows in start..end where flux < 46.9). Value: 409.877 nm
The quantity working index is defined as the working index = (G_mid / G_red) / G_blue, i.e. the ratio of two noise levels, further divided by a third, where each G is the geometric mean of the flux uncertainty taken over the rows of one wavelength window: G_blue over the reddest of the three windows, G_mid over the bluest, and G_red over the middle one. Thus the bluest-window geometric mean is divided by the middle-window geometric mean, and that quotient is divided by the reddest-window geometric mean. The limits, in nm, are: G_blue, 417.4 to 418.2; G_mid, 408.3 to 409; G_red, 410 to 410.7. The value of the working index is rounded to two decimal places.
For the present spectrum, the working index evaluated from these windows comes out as 0.15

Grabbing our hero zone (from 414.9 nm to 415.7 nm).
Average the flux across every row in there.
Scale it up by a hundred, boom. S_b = 4509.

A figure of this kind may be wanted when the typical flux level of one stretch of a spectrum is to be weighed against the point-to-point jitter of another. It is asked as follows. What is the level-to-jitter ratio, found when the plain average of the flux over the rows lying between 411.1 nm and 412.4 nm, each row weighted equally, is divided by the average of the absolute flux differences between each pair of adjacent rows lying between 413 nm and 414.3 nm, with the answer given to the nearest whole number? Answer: 4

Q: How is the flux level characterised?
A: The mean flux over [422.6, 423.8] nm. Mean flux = 41.5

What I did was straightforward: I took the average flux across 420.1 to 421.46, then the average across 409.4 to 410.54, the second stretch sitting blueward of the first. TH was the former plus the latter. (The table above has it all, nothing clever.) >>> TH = 94.5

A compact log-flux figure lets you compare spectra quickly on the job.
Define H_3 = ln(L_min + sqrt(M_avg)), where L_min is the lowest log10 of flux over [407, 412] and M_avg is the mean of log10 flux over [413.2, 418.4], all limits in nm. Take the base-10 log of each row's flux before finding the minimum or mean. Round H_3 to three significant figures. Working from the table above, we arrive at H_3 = 1.06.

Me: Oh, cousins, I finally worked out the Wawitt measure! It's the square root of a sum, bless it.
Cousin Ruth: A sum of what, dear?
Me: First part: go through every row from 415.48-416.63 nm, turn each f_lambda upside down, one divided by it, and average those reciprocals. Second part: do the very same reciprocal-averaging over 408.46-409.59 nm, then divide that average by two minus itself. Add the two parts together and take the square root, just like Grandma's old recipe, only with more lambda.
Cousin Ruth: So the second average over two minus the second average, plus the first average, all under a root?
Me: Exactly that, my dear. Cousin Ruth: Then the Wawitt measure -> 0.182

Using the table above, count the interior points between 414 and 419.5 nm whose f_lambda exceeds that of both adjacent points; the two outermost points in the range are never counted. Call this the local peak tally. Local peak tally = 8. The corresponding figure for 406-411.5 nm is 8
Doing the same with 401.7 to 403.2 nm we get 1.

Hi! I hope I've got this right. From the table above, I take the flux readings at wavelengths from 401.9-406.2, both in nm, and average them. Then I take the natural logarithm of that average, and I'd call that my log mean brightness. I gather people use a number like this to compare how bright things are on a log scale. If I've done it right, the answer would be 3.82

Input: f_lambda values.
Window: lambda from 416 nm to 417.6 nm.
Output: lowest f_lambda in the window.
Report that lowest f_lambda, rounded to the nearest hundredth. 38.81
